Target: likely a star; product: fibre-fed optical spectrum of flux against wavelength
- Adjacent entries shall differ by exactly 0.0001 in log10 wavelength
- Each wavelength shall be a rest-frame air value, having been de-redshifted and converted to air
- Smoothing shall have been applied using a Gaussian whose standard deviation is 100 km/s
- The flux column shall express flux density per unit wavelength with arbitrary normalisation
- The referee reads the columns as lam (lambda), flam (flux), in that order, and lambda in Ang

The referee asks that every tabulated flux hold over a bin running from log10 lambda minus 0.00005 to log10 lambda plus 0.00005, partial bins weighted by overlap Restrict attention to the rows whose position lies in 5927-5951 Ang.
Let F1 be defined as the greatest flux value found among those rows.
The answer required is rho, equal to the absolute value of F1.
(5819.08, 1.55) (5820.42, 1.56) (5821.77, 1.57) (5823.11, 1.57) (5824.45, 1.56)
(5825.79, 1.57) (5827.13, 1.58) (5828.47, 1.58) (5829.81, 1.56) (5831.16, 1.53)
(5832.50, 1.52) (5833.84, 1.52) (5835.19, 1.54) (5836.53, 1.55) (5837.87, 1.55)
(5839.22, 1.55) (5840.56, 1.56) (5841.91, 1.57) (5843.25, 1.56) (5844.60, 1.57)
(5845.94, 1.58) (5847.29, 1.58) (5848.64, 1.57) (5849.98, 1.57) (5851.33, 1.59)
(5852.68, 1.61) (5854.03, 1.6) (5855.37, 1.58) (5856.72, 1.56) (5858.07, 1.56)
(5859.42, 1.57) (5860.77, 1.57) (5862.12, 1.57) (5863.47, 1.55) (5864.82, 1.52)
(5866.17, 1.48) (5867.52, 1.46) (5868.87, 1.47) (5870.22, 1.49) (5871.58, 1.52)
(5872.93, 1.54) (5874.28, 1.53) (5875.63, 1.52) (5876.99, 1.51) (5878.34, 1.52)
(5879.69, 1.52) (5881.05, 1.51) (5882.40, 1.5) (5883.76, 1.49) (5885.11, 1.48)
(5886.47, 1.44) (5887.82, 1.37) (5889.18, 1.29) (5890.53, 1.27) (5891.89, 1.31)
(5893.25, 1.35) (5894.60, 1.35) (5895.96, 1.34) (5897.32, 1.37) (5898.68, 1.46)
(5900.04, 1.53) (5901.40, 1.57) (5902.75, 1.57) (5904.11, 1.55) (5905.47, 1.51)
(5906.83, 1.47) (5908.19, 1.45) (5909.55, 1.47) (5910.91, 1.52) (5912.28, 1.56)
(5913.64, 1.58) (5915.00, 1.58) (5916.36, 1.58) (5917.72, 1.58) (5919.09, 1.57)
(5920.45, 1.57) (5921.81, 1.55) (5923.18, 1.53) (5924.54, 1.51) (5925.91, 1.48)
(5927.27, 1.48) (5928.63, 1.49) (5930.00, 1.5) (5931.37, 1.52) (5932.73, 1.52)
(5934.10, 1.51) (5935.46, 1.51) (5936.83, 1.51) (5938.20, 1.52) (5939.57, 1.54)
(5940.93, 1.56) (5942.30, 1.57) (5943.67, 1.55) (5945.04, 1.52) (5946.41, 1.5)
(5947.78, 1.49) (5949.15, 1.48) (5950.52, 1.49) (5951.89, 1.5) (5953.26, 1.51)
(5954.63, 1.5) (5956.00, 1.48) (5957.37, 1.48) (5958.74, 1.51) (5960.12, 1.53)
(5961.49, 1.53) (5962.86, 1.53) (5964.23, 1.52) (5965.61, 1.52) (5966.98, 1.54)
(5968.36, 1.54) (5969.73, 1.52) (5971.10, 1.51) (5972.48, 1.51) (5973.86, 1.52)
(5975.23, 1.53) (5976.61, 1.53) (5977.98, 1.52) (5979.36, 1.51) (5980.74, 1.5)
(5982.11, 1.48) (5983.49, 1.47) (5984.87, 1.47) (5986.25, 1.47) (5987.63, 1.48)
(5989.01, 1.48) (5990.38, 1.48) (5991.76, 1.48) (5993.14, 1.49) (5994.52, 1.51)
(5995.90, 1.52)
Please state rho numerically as 1.57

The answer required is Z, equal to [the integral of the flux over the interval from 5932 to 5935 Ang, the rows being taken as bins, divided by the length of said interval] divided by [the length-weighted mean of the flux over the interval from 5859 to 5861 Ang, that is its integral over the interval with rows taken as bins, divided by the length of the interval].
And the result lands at 0.97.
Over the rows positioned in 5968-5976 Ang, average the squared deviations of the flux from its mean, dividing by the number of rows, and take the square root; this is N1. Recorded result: 0.011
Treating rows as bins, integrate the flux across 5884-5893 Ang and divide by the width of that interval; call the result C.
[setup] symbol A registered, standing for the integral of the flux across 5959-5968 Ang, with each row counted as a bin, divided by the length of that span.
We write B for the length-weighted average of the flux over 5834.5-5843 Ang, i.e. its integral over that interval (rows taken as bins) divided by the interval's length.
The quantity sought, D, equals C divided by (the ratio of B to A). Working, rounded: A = 1.53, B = 1.554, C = 1.37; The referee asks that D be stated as 1.34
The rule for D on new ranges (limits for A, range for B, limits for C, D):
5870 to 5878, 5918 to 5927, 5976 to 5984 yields 1.49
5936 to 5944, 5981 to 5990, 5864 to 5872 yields 1.55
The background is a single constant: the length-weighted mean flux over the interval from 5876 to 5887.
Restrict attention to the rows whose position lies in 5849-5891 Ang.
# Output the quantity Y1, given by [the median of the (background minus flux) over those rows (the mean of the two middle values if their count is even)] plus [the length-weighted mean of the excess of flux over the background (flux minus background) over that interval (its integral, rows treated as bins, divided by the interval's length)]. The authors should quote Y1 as -0.010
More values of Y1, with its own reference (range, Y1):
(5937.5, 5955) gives 0.008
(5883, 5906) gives -0.014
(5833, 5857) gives -0.003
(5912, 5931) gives -0.016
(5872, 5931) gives -0.024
